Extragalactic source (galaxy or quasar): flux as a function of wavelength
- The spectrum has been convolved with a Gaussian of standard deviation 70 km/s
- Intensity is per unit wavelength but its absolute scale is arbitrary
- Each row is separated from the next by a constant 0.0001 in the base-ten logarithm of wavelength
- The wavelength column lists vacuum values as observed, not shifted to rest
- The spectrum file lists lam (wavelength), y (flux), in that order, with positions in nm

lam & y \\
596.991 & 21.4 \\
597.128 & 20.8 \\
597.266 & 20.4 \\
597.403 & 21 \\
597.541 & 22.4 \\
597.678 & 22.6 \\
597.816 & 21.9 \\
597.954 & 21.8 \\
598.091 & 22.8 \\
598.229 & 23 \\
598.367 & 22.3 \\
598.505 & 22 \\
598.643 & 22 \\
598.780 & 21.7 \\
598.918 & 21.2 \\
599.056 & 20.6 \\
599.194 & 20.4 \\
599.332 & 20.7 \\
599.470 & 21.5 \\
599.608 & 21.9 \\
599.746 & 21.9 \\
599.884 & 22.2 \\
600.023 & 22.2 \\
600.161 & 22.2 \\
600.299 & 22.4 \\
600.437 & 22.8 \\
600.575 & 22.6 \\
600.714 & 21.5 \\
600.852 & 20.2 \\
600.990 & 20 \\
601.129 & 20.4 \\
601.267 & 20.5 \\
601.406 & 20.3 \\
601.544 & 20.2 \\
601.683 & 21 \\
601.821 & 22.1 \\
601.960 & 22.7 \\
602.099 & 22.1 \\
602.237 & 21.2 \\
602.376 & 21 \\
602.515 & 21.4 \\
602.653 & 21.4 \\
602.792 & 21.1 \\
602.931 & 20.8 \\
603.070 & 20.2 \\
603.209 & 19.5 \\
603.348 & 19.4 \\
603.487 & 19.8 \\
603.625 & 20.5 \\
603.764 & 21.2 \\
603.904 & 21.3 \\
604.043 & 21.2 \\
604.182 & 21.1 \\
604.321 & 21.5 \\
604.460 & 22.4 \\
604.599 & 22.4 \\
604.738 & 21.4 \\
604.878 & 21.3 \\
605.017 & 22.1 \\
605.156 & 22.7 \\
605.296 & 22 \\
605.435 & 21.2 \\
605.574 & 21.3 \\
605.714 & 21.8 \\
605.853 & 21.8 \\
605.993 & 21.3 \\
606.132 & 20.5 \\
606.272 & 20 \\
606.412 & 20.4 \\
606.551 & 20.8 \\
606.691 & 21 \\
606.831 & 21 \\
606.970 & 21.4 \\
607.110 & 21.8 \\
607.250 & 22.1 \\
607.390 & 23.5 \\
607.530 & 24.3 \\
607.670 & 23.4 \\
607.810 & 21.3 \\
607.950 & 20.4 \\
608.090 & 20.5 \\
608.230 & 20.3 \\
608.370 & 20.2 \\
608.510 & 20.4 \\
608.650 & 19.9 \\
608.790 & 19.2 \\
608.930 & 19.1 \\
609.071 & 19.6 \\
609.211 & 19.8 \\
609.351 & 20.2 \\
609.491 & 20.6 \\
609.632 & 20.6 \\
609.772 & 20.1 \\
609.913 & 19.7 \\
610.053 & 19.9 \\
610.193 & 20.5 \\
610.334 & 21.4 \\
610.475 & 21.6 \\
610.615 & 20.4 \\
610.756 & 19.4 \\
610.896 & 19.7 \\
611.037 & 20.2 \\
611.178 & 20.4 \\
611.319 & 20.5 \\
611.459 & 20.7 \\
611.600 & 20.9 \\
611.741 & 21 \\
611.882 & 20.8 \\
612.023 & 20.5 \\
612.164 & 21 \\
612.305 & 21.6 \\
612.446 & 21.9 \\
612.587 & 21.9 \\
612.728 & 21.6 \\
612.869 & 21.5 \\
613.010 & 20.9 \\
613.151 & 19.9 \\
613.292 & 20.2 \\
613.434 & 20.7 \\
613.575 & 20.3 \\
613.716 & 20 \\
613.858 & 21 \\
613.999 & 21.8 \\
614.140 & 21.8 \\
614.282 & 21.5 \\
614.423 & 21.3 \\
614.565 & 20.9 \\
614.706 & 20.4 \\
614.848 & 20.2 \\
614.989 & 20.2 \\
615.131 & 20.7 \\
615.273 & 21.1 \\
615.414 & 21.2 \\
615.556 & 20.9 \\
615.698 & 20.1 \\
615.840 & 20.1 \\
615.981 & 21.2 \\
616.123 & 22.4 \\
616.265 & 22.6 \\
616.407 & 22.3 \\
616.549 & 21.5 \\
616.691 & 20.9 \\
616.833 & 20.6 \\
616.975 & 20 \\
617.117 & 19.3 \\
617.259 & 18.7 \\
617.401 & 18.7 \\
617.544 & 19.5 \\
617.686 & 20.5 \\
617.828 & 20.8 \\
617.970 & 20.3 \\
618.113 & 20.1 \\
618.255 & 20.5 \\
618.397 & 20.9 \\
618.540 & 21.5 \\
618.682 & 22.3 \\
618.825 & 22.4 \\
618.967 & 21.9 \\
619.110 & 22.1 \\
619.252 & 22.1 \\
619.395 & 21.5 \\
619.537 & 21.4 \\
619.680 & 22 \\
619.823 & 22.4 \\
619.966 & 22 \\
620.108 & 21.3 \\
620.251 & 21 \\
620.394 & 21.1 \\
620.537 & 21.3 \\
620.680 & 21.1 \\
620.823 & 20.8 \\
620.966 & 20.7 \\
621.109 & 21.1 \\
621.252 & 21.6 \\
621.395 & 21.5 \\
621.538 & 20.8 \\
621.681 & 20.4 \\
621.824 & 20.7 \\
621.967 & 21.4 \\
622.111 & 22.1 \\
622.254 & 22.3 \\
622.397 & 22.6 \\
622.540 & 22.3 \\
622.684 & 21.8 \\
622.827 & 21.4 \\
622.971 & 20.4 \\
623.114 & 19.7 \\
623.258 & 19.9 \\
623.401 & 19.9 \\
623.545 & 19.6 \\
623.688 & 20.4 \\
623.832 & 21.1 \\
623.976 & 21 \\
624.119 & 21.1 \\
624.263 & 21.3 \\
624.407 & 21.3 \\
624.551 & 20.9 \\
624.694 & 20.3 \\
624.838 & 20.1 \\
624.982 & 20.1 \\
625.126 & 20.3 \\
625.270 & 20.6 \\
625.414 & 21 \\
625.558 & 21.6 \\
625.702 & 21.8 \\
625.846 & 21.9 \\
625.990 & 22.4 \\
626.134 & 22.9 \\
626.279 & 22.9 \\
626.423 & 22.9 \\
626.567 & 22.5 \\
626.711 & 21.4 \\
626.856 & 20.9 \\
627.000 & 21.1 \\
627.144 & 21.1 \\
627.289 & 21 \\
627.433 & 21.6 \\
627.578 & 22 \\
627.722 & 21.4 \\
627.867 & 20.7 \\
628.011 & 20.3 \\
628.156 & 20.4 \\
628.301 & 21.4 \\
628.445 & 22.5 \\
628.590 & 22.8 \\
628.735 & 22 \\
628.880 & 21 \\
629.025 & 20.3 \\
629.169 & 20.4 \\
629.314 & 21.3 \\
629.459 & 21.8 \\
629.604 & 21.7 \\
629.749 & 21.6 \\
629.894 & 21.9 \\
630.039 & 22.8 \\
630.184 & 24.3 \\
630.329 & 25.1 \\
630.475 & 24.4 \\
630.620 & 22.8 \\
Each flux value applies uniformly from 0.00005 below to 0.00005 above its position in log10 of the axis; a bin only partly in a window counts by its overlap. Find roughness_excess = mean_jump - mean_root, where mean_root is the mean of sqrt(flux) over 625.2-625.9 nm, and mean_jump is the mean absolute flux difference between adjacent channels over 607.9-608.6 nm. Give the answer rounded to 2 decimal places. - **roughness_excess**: -4.47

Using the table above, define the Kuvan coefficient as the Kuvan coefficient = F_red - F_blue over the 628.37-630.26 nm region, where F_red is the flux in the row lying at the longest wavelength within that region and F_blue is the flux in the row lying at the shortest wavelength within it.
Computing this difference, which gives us 2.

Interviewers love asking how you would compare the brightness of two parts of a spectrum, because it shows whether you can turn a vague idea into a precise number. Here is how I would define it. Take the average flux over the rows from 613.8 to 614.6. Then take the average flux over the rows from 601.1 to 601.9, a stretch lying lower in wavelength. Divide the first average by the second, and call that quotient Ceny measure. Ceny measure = 1.03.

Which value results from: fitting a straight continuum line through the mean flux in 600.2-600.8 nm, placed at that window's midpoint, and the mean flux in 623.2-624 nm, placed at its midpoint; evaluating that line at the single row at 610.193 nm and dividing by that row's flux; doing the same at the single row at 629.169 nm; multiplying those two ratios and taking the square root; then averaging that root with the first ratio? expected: 1.03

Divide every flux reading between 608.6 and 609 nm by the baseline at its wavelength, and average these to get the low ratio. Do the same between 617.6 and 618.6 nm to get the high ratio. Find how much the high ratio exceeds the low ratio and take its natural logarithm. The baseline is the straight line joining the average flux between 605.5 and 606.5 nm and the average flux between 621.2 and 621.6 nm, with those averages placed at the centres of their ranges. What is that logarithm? -3.0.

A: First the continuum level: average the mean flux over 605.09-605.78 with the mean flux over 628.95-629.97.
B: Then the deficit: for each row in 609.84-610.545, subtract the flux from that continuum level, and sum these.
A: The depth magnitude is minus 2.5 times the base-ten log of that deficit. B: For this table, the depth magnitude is -1.7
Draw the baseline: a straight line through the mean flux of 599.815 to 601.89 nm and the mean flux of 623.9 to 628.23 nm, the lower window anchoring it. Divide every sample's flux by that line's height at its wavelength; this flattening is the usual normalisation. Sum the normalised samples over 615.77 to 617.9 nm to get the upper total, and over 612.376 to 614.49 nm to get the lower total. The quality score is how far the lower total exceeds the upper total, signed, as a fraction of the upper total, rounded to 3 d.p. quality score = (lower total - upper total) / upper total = 0.023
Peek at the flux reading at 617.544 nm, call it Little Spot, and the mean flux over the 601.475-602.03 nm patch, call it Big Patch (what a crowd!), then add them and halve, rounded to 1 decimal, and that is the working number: 20.5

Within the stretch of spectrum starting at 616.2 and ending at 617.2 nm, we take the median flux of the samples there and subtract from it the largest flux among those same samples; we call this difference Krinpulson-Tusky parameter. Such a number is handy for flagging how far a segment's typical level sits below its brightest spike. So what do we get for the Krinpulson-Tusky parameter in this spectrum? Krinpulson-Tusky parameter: -1.7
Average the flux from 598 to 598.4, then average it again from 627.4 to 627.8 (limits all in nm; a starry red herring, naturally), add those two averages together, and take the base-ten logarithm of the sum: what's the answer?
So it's 1.65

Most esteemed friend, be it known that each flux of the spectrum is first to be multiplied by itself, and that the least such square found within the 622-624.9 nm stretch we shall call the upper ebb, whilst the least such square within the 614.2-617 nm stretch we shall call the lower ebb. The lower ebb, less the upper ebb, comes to 15.8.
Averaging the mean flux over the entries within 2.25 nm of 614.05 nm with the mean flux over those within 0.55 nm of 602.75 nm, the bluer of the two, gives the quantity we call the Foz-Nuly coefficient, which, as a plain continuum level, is 20.9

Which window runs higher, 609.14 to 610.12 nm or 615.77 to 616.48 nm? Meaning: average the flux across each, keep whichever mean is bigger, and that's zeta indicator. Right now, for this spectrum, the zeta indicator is 21.7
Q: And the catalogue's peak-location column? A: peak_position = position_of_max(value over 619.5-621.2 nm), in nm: 619.823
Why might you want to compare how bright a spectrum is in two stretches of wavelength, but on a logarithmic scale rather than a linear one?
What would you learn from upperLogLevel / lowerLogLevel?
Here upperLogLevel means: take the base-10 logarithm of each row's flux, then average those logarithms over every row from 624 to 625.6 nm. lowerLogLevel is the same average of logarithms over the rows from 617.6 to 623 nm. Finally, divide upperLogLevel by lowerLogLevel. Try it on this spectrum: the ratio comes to 0.991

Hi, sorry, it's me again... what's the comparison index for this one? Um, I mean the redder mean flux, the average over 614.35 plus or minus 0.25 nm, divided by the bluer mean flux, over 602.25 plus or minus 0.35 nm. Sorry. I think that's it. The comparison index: 0.99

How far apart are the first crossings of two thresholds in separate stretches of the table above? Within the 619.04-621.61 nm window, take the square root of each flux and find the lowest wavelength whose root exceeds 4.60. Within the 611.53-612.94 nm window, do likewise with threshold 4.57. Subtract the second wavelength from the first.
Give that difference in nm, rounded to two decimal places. 7.51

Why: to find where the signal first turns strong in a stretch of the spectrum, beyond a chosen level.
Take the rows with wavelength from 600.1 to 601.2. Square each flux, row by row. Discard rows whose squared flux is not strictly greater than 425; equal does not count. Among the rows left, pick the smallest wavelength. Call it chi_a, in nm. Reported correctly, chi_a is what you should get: 600.161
